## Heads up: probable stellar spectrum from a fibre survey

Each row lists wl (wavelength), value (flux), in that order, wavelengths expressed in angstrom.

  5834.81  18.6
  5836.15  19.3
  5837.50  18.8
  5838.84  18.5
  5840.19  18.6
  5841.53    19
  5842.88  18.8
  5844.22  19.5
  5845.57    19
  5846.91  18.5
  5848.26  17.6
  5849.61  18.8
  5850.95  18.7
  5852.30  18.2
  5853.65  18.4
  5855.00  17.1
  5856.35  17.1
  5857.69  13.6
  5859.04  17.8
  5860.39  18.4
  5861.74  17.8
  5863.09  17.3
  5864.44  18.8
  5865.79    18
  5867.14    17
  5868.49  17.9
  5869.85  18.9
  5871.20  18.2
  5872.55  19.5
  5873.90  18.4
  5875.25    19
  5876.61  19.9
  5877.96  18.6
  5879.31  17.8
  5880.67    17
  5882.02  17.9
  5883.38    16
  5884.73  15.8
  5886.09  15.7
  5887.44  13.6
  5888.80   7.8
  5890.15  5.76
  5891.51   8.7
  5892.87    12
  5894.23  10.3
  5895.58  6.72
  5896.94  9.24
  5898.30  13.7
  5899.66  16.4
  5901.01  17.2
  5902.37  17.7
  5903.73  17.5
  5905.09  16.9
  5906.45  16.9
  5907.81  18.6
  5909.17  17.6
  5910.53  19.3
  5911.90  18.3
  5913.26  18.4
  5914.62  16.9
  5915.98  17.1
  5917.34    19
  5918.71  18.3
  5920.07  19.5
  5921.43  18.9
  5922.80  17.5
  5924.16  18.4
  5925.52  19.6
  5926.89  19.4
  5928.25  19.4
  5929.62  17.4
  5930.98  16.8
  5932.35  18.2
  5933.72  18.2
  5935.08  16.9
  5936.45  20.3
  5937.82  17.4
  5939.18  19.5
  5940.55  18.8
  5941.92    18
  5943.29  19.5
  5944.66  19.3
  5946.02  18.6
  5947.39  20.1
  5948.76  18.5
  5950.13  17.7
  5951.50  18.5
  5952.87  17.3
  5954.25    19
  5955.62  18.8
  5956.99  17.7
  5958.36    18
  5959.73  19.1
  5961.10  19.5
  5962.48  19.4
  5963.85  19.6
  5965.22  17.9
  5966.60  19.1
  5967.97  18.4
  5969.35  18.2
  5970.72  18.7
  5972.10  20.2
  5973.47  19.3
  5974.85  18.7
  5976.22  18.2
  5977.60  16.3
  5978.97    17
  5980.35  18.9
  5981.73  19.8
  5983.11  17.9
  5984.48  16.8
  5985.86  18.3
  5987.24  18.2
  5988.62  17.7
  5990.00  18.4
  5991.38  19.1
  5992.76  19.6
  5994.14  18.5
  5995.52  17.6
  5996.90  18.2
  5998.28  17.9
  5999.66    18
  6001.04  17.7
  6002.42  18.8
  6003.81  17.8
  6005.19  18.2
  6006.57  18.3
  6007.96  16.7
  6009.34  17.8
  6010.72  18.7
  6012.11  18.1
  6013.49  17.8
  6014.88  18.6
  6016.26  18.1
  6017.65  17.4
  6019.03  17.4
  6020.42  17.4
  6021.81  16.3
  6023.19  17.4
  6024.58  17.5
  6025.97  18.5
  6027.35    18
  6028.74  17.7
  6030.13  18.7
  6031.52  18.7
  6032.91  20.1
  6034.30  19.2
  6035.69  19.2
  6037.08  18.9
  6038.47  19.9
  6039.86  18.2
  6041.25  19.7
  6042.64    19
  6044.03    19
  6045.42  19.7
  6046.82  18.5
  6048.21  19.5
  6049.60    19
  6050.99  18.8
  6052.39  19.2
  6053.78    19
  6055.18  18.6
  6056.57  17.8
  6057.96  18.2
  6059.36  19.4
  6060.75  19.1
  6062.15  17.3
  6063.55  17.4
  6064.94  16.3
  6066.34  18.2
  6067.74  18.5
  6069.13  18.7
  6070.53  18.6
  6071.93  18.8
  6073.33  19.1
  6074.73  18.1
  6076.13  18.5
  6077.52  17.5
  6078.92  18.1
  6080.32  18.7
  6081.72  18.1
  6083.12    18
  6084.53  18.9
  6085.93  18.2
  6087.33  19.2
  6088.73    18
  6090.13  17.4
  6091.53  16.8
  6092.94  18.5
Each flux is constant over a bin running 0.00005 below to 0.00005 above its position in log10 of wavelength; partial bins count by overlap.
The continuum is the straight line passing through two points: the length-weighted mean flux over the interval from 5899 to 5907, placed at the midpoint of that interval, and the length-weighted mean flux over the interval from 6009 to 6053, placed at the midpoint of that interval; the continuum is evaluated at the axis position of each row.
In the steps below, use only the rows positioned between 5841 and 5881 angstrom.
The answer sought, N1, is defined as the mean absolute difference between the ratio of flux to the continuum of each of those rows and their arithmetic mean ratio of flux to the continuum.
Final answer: 0.049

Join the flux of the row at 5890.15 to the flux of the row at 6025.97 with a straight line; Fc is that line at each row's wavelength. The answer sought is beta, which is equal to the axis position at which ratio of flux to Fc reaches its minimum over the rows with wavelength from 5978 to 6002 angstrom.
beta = 6001.04 angstrom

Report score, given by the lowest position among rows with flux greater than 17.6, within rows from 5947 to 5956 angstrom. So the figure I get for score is 5947.39 angstrom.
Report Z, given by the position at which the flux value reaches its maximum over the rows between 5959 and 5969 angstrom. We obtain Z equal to 5963.85 angstrom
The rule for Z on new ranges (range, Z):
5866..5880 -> 5876.61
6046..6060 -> 6048.21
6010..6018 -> 6010.72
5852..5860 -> 5853.65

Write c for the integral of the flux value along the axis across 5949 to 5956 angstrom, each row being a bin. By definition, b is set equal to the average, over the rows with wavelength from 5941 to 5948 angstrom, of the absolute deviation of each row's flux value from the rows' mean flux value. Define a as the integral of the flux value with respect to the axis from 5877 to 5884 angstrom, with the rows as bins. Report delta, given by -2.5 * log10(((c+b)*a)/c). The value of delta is -5.23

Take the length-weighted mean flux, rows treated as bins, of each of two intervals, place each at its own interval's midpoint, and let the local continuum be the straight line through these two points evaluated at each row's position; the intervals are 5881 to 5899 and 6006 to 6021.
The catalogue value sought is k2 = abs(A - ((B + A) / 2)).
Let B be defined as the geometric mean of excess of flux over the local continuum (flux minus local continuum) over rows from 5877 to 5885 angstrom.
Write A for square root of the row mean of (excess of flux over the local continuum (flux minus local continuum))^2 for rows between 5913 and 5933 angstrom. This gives 0.3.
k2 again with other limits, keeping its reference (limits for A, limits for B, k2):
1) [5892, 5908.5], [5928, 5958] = 0.1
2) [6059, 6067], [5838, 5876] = 2.6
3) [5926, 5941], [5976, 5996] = 1.6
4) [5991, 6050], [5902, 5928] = 2.1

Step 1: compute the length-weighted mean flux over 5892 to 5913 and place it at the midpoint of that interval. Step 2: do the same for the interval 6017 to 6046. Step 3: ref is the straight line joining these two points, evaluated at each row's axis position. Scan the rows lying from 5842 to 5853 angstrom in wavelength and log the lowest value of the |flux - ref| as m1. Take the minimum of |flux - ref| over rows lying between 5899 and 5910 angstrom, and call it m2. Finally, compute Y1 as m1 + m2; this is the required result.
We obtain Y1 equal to 5.0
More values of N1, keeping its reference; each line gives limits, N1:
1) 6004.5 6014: 0.024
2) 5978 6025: 0.035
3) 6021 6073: 0.037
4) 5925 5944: 0.056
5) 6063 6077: 0.030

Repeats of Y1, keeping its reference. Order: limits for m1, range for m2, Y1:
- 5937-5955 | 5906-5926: 2.2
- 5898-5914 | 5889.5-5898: 4.2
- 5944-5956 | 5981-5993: 1.1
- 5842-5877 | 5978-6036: 0.5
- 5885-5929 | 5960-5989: 1.0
